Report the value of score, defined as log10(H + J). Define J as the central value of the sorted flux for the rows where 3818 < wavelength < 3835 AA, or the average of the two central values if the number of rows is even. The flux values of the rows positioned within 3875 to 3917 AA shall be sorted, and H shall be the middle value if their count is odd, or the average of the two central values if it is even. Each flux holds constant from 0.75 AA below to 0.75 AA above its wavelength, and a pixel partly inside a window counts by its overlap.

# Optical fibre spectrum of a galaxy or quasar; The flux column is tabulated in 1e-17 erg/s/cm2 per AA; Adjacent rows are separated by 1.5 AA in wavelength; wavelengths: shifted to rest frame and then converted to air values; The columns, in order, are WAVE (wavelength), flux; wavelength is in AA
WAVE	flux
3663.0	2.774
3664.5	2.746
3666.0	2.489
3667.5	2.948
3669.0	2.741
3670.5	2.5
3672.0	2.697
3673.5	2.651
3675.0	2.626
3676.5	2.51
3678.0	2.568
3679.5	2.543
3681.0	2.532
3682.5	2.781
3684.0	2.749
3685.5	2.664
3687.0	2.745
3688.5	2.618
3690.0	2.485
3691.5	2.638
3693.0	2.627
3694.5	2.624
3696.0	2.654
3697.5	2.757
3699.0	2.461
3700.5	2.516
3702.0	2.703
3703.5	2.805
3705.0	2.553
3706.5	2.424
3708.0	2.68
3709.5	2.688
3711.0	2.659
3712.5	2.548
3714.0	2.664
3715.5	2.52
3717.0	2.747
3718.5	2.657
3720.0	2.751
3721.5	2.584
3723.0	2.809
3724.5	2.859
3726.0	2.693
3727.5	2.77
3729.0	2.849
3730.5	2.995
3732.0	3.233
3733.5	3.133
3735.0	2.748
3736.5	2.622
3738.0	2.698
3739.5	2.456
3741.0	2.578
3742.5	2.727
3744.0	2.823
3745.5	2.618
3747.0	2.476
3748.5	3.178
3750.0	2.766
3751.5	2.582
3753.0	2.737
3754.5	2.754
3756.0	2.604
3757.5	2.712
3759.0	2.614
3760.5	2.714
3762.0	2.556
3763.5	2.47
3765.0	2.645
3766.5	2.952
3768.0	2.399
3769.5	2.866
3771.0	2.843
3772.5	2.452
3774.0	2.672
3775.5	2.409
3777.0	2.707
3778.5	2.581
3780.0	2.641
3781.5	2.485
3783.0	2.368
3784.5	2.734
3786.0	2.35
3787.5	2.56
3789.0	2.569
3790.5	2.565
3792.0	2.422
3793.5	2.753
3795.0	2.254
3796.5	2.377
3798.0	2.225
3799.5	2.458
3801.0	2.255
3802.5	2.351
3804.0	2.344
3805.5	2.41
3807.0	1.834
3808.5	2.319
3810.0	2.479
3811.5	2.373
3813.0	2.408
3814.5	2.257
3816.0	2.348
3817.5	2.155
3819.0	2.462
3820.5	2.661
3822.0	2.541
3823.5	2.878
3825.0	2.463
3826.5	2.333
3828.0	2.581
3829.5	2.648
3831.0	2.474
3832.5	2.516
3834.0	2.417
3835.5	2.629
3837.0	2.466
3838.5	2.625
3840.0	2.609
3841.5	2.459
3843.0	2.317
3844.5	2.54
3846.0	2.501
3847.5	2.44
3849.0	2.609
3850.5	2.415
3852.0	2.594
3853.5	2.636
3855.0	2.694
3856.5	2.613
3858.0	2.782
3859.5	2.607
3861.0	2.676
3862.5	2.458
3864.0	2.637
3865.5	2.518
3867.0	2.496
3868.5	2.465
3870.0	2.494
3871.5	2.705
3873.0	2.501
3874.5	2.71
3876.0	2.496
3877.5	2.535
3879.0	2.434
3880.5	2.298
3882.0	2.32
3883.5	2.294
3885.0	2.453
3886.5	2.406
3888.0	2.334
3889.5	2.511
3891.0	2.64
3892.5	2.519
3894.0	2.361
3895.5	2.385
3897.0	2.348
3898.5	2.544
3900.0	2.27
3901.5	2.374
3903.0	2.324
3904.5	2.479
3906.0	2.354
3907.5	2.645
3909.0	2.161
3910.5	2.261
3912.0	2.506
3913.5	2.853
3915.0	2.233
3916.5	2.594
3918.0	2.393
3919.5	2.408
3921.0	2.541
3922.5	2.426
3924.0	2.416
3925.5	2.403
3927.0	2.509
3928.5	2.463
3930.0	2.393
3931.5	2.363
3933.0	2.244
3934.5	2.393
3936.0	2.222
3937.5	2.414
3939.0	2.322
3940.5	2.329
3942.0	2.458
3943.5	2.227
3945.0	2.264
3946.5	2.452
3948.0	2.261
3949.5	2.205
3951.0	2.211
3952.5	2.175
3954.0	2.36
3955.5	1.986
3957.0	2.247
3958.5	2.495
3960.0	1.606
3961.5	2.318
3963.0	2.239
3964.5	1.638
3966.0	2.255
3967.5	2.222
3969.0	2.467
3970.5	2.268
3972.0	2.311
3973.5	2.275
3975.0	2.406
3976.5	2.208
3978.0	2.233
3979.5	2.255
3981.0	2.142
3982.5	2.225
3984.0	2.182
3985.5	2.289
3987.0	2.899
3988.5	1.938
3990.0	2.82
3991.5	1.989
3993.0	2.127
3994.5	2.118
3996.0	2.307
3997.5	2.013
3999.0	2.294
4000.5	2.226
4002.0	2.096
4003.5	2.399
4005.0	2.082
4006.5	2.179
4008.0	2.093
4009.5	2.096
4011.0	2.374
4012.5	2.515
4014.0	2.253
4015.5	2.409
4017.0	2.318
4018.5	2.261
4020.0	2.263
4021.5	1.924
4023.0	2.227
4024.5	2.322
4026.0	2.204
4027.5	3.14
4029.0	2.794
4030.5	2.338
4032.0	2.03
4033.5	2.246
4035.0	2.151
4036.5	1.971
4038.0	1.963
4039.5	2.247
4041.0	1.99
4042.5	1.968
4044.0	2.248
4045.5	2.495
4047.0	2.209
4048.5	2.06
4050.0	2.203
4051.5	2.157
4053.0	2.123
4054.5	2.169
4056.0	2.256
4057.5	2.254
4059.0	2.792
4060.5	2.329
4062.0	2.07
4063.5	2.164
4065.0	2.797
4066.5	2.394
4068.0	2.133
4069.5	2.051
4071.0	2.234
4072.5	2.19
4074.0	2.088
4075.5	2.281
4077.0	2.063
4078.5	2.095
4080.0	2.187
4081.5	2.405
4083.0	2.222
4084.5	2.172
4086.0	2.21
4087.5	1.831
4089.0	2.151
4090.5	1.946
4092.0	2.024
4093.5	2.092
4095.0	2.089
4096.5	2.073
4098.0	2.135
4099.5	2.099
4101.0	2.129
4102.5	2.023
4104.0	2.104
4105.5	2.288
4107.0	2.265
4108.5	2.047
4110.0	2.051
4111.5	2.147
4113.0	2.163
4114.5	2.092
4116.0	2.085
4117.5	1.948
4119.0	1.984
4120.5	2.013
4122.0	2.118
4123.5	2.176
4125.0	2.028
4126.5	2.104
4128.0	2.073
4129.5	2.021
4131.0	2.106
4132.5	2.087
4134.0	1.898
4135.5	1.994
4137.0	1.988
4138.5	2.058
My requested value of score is 0.691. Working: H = 2.4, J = 2.52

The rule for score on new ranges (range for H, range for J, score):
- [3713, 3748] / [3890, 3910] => 0.708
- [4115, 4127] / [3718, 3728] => 0.682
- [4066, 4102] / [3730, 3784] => 0.680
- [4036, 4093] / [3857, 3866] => 0.681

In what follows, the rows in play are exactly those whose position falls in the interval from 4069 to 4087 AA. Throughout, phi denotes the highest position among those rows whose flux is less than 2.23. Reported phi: 4086.0 AA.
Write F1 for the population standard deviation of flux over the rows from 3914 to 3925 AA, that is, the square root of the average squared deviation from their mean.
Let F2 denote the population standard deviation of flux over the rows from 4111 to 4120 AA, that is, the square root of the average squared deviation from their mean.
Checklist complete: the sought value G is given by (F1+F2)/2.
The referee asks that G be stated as 0.09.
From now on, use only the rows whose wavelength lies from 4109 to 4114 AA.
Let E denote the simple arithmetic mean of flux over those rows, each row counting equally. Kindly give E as 2.12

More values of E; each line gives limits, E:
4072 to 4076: 2.19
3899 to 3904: 2.32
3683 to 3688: 2.72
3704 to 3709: 2.55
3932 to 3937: 2.29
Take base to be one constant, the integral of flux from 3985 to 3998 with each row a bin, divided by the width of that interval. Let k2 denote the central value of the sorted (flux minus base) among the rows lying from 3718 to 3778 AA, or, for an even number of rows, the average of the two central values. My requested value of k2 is 0.4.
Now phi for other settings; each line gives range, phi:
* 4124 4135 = 4134.0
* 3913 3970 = 3967.5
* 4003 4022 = 4021.5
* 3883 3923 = 3909.0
